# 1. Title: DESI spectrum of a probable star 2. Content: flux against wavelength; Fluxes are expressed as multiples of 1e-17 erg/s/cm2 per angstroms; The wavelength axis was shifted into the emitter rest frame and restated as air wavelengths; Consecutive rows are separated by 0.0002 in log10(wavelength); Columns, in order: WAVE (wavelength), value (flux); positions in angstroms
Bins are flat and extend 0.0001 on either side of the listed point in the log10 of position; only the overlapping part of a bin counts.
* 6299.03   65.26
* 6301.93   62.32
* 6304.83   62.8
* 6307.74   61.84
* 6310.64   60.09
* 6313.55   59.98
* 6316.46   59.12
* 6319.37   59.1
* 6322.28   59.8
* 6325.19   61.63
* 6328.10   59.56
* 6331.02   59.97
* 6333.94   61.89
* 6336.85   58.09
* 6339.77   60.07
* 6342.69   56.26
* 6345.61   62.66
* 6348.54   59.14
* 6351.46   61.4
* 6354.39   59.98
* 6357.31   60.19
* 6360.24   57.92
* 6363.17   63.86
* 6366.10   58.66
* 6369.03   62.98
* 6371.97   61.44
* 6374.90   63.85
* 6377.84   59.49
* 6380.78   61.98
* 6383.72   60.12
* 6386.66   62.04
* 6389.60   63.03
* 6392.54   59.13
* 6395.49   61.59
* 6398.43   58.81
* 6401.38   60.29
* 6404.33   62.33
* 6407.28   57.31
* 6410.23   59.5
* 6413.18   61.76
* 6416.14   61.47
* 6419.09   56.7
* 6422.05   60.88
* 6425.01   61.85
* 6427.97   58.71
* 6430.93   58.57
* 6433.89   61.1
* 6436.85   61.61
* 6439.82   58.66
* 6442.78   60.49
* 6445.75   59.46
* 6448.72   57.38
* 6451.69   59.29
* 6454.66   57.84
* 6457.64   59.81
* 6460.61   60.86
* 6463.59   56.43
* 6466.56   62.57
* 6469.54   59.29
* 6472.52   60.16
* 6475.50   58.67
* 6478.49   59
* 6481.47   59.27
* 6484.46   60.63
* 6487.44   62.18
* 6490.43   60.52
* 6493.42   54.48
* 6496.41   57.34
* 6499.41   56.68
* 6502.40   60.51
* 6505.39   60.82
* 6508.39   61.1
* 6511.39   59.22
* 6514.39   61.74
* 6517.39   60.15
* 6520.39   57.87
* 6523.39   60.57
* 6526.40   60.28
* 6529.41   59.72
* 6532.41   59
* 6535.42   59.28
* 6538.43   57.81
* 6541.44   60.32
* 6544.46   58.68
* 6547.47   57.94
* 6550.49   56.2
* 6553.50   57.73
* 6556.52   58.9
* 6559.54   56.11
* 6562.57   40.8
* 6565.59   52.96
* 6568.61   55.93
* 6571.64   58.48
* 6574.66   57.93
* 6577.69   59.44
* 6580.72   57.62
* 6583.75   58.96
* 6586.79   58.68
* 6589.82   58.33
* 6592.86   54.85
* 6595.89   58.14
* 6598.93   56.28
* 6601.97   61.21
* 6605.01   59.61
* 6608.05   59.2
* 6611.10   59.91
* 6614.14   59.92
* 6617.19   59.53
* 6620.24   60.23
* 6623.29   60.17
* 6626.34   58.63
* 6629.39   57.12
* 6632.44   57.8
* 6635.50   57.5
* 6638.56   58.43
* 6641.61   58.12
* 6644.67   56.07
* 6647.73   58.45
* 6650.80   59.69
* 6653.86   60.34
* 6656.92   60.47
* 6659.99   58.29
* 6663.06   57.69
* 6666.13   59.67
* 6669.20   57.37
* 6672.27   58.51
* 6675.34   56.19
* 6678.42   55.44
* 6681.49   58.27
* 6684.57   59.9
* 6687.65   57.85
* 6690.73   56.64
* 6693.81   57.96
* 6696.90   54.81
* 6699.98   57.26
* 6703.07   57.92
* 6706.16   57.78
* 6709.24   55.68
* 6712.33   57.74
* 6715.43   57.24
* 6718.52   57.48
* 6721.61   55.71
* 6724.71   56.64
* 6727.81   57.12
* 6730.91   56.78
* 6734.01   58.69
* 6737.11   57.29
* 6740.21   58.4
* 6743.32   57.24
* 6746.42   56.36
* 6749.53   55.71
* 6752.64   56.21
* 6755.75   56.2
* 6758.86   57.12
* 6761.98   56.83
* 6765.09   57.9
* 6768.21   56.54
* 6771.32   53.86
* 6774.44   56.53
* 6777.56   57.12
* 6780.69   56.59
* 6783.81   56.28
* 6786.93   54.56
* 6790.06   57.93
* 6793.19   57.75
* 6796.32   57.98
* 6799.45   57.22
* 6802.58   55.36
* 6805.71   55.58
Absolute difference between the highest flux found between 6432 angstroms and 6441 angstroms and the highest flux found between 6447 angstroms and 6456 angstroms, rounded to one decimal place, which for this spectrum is 2.3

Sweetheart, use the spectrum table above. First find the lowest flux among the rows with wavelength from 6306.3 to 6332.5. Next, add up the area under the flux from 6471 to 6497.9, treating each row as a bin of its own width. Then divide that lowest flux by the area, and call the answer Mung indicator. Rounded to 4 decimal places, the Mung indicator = 0.0372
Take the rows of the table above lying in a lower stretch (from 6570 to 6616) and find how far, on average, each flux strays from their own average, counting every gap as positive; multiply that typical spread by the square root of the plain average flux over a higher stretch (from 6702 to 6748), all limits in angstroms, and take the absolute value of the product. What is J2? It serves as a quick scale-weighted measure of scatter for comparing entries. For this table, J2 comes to 8.4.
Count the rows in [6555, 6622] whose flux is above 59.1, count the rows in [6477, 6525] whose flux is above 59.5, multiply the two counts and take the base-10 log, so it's 1.86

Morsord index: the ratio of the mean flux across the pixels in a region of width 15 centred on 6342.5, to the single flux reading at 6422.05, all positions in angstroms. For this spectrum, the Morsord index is 0.97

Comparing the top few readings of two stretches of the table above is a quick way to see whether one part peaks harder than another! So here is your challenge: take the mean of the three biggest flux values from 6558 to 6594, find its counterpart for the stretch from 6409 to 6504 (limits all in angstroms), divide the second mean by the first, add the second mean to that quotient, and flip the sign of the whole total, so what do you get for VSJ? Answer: -63.3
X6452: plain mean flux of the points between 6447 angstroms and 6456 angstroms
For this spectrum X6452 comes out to 58.2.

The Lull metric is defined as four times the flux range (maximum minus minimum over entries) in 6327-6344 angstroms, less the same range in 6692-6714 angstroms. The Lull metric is 19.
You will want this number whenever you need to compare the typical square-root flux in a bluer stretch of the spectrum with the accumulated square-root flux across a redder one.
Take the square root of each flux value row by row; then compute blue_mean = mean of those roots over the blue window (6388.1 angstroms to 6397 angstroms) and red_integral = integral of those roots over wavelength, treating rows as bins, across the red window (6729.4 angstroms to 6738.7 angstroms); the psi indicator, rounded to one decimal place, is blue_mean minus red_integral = -62.8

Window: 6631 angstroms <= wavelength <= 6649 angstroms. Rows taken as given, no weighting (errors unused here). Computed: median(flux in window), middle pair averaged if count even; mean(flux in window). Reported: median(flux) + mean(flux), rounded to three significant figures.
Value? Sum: 116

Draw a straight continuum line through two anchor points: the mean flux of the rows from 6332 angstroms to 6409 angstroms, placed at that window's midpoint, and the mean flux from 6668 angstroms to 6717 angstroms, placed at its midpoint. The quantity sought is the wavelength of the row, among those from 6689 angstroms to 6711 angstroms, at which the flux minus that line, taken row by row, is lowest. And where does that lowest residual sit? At 6696.90 angstroms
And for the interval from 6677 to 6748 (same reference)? 6696.90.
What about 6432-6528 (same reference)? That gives 6493.42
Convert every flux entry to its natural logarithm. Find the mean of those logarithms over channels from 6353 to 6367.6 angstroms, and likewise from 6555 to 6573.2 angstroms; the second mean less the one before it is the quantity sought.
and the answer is -0.12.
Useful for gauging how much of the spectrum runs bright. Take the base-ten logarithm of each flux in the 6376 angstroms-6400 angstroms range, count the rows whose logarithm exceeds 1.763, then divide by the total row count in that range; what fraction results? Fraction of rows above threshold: 1.0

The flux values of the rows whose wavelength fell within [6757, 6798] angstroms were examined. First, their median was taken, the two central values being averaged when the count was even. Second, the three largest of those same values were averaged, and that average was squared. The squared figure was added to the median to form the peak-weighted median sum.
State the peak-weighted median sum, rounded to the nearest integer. 3413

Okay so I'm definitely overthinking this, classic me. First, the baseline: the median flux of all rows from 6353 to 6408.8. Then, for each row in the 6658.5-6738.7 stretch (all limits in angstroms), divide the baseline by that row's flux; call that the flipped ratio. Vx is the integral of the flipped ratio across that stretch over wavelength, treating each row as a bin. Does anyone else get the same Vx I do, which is 84.3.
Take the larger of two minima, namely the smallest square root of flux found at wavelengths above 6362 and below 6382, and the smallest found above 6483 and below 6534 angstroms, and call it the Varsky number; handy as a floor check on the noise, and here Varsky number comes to 7.66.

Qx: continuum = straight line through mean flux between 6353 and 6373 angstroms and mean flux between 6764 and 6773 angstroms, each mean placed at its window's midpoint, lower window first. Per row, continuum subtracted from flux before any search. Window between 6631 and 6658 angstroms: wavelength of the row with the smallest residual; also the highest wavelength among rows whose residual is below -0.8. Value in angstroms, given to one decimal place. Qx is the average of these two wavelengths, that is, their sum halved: 6644.7 angstroms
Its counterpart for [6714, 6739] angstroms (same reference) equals 6721.6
